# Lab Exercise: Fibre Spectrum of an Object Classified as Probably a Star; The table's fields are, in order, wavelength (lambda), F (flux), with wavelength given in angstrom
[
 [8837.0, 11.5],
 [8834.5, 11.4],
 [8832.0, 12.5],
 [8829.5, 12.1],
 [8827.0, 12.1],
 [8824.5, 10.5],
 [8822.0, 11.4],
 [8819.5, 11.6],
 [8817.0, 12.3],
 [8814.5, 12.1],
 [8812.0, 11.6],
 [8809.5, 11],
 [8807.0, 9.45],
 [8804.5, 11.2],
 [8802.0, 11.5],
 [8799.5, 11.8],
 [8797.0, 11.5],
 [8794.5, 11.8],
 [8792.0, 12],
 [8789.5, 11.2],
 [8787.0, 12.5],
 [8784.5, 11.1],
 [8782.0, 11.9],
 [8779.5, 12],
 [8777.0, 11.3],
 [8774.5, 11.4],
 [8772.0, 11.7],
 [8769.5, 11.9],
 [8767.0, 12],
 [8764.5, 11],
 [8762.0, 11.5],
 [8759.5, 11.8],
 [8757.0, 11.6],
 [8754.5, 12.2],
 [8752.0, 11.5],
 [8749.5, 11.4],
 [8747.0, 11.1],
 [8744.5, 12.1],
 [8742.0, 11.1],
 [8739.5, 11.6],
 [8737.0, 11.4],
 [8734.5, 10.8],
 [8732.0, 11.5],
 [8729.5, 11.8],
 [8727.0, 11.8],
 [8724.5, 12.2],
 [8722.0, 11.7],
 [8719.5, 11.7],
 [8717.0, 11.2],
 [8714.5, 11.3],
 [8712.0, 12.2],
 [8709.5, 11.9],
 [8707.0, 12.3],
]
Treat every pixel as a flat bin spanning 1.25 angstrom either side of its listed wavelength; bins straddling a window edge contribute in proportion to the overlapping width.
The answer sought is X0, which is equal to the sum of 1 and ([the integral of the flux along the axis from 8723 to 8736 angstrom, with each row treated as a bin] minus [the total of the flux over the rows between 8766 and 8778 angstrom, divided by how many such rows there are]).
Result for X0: 140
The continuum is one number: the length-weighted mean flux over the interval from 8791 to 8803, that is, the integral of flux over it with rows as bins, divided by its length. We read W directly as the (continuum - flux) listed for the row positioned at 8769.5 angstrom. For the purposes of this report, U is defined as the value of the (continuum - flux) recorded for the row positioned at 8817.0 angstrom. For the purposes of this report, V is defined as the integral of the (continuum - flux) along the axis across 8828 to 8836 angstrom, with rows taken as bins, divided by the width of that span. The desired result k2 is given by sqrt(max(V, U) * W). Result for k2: 0.2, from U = -0.58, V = -0.27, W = -0.2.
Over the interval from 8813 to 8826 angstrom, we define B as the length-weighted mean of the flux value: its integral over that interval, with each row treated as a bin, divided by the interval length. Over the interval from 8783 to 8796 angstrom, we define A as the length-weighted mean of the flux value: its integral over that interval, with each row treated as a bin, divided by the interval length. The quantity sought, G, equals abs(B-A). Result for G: 0.13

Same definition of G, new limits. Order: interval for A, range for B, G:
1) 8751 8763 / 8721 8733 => 0.08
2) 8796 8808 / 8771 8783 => 0.54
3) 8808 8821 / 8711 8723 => 0.06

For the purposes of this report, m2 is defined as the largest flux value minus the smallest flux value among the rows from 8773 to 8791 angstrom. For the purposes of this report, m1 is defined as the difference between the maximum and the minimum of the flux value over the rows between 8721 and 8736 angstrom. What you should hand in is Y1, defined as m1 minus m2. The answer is 0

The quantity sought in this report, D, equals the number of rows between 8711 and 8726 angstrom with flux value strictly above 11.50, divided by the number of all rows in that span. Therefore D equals 0.67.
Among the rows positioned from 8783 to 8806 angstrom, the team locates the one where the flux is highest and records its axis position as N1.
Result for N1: 8787.0 angstrom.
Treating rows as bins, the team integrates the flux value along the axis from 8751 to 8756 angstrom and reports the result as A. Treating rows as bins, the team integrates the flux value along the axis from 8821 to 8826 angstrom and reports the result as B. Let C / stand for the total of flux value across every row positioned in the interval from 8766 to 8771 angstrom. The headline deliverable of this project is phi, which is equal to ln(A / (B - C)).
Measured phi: 0.65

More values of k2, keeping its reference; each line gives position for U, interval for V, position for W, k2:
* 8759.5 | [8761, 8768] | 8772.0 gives 0.1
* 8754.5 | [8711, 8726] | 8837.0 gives 0.0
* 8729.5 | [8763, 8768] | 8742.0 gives 0.4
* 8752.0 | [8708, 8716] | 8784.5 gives 0.4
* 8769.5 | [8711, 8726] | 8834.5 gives 0.1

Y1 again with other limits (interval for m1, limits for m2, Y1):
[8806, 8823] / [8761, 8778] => 2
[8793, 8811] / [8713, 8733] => 1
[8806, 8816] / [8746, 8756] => 2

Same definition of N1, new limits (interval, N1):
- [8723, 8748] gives 8724.5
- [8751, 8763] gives 8754.5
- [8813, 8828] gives 8817.0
